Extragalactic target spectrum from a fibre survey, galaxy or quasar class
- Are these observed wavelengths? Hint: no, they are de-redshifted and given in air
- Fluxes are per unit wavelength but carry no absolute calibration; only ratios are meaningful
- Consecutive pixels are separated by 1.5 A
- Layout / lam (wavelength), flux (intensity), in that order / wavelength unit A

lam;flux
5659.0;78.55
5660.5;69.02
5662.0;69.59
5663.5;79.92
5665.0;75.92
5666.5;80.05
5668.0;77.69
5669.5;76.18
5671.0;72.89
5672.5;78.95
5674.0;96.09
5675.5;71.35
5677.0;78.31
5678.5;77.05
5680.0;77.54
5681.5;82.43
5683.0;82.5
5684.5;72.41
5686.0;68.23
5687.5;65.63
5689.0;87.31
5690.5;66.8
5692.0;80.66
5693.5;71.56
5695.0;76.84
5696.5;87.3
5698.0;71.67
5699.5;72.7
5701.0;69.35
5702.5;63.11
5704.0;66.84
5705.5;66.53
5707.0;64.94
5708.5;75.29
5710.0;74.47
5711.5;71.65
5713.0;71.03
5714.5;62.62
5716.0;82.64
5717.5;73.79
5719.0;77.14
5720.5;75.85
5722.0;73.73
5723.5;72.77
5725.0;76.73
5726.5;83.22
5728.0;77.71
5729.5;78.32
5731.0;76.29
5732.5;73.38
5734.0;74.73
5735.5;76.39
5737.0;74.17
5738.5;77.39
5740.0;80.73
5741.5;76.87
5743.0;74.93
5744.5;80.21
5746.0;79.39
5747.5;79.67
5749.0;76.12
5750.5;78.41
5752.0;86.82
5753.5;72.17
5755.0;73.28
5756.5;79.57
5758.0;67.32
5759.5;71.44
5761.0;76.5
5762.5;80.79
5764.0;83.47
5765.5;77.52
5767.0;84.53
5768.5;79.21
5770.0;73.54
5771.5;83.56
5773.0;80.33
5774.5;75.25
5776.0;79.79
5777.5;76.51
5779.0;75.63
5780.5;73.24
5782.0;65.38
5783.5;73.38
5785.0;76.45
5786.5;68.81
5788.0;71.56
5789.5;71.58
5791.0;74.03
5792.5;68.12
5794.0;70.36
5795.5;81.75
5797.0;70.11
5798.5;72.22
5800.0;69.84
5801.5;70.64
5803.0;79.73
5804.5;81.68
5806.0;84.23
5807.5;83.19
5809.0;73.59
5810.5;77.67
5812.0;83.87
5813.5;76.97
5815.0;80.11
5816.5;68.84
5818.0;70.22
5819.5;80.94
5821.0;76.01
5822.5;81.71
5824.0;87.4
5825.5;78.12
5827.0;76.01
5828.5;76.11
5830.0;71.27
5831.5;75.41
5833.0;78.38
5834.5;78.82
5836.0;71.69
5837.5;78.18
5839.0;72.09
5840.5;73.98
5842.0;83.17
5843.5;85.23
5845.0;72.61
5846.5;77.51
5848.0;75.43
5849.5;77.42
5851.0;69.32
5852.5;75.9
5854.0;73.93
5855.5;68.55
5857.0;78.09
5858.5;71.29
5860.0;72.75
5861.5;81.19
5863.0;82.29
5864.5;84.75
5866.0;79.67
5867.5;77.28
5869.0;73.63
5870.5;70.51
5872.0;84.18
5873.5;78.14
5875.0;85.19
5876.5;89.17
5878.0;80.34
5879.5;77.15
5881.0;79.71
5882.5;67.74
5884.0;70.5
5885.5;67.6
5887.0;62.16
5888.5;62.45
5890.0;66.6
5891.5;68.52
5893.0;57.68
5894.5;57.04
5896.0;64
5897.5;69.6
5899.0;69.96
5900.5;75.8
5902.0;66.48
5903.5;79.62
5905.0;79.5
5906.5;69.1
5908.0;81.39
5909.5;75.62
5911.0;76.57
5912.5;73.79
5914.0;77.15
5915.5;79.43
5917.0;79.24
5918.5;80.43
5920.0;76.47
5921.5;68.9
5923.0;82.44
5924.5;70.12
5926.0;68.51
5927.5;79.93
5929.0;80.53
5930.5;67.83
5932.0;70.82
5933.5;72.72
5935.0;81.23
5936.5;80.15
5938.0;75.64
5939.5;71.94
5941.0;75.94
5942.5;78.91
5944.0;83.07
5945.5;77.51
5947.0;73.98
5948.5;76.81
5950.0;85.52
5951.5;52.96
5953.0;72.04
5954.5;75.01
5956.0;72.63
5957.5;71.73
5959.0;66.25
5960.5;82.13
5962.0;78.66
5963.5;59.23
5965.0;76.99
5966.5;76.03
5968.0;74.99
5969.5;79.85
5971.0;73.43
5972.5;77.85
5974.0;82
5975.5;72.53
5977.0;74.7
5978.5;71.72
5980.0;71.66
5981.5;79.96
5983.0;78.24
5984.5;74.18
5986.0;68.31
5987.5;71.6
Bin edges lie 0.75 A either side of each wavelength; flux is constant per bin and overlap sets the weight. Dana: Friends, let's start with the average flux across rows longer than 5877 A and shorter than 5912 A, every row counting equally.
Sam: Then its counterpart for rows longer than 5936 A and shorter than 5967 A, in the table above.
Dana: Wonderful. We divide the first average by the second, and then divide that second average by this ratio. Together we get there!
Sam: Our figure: 78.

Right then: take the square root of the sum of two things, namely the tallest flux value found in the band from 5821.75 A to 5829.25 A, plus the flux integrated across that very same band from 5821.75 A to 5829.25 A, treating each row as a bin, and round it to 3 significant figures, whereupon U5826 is 26.2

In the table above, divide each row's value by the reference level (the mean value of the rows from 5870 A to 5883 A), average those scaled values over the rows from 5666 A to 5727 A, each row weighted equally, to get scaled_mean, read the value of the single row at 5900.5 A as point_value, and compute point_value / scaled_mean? 80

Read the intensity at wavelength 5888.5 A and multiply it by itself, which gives 3900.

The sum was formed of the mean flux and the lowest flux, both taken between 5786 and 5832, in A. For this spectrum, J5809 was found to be 144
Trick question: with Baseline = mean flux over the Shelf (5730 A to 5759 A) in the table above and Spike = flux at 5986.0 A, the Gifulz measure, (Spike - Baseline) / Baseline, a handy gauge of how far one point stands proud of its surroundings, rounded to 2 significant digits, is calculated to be -0.11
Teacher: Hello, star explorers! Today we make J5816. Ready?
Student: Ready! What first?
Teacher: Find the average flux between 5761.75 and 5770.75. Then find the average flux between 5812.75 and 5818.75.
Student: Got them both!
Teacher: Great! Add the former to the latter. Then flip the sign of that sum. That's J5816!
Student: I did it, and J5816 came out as -154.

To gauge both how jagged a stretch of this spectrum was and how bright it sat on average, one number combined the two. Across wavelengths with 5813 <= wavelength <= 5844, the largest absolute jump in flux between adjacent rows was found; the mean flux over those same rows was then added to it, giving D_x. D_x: 88.4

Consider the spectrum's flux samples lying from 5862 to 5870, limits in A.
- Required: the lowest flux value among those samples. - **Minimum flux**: 73.63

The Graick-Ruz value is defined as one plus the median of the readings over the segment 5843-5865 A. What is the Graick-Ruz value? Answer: 76.9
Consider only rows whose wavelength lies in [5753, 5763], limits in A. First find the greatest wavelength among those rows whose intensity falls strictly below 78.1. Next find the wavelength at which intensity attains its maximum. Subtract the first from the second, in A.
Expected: 1.5 A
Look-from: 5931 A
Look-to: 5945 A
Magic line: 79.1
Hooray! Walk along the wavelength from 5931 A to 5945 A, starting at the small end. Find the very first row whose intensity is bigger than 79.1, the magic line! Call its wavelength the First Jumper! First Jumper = 5935.0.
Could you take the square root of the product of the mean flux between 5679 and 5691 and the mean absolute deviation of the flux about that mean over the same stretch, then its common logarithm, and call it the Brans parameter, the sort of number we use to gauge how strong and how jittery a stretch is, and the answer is 1.36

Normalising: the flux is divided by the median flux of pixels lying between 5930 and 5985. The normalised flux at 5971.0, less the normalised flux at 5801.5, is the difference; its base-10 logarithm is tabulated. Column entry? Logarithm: -1.43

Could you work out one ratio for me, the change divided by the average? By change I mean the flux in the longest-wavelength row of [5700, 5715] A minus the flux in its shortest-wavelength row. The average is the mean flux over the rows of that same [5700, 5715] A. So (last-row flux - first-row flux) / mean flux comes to -0.10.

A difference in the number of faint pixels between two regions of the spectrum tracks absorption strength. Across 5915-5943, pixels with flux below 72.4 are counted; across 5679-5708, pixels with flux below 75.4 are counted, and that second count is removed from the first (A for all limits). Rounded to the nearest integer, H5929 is -6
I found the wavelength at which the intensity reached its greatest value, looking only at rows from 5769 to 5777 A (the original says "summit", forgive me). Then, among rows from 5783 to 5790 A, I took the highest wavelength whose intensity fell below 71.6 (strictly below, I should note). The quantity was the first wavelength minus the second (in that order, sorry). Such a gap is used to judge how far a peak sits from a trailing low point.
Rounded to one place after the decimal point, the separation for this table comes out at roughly -18.0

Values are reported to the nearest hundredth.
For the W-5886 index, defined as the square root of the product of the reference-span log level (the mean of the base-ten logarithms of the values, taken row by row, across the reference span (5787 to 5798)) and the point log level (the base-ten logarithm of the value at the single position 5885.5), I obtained 1.84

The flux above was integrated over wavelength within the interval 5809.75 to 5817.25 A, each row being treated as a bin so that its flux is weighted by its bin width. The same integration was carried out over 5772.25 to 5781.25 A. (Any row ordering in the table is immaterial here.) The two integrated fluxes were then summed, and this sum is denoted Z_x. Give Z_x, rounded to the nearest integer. 1272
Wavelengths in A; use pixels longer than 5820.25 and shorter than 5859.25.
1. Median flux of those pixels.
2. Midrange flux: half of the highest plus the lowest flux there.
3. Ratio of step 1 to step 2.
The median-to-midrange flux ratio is 0.97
